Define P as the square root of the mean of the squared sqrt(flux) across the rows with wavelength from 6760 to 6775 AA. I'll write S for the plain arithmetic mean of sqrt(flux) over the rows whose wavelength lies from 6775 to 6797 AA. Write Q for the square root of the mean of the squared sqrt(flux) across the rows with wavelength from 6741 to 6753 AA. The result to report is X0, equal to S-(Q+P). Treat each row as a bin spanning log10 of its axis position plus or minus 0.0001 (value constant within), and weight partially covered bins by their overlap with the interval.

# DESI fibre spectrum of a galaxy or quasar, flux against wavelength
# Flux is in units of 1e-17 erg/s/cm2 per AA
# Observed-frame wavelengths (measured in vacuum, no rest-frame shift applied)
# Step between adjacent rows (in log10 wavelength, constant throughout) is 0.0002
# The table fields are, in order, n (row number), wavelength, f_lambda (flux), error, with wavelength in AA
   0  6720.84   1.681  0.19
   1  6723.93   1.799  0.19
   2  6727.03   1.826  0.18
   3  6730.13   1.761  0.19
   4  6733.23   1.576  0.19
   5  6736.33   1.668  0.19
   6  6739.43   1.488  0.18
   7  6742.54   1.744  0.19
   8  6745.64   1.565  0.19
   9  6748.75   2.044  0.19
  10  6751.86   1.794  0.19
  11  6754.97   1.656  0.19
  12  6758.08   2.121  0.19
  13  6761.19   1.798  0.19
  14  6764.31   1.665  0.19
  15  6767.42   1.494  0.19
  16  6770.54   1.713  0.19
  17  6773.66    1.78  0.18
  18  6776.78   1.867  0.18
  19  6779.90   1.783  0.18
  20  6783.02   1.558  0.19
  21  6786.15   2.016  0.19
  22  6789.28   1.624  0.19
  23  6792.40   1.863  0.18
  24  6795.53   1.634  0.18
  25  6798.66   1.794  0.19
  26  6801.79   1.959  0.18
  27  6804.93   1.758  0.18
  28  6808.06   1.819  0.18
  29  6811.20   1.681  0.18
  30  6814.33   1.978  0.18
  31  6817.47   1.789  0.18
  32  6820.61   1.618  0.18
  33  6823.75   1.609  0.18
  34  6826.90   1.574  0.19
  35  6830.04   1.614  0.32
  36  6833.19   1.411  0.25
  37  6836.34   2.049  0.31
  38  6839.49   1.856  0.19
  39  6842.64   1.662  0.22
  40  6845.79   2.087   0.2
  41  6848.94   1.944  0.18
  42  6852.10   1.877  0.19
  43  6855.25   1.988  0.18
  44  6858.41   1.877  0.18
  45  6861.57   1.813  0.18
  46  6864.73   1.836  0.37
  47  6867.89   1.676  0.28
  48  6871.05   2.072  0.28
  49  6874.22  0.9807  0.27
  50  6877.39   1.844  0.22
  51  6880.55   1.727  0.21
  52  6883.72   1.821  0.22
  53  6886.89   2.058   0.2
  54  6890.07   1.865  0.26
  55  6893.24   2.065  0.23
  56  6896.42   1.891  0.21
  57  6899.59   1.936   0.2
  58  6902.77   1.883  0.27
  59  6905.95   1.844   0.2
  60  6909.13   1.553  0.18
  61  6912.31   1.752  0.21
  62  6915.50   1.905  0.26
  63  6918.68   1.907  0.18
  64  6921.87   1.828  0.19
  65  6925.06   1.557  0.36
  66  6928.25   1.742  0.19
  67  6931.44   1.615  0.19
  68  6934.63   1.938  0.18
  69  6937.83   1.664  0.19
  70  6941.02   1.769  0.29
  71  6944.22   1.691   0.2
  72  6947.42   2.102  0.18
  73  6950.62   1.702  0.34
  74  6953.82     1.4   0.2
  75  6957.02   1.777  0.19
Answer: -1.31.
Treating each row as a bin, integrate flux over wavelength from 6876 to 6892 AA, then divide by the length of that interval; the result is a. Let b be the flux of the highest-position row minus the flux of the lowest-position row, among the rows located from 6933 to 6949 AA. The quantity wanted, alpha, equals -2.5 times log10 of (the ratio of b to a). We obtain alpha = 2.6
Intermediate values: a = 1.87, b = 0.16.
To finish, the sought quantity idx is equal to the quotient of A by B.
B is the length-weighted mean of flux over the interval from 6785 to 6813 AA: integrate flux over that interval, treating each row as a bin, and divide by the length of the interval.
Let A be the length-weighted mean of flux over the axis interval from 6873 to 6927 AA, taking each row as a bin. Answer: 1.00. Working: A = 1.79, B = 1.79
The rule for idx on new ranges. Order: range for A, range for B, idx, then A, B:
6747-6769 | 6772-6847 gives 1.02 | 1.79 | 1.76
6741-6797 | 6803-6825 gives 1.00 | 1.76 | 1.76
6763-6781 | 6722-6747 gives 1.02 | 1.72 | 1.68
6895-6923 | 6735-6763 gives 1.04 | 1.83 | 1.76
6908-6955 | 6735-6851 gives 0.99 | 1.75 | 1.76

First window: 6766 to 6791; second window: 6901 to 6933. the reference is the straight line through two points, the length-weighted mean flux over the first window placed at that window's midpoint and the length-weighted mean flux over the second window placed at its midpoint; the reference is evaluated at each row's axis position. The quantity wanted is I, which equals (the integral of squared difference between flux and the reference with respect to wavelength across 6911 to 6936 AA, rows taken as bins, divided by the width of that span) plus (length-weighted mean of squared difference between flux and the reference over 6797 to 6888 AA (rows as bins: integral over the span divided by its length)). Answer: 0.069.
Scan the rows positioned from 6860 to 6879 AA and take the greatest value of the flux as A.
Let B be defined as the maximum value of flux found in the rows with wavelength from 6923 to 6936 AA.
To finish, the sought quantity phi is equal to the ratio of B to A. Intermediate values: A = 2.072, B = 1.938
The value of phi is 0.94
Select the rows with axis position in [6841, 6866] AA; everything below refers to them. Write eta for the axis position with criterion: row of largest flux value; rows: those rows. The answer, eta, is 6845.79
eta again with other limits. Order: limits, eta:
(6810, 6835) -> 6814.33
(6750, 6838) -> 6758.08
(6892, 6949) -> 6947.42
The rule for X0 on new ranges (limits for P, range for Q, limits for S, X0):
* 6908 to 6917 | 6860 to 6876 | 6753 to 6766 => -1.27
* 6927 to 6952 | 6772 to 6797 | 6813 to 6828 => -1.35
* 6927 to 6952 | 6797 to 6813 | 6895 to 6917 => -1.33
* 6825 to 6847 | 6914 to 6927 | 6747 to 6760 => -1.29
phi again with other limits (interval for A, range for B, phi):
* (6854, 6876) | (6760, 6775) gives 0.87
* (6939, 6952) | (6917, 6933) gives 0.91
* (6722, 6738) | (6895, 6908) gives 1.06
